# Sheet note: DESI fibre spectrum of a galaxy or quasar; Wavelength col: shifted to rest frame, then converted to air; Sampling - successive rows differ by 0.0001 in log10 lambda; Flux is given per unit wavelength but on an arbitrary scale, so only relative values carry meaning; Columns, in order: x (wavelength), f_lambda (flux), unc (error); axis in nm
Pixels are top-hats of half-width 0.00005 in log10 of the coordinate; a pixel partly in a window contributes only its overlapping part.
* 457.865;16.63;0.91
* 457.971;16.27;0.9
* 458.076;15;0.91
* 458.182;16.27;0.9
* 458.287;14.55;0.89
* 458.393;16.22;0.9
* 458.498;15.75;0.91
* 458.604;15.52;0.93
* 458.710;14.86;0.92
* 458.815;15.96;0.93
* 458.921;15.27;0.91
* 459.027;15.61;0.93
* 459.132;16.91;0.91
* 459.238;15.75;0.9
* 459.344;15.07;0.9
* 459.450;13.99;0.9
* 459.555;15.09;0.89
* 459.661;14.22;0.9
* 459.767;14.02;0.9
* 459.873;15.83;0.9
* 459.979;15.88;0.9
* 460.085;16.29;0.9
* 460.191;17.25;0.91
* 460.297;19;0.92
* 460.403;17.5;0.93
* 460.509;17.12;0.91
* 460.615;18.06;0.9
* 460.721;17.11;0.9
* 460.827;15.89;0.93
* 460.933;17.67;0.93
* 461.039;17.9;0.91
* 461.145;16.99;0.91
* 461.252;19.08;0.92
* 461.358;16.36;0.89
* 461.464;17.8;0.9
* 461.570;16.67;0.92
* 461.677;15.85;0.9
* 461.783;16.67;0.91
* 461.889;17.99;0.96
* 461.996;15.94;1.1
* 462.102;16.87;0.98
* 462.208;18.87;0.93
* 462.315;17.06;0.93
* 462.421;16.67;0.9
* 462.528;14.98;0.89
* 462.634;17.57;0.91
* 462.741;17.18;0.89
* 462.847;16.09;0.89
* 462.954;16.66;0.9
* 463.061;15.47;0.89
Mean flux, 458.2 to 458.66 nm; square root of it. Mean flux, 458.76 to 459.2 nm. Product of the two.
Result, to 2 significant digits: 63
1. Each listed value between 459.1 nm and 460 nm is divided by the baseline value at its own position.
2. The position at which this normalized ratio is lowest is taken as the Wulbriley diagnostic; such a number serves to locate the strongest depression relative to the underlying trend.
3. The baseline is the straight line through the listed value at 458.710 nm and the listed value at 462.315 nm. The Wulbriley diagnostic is 459.767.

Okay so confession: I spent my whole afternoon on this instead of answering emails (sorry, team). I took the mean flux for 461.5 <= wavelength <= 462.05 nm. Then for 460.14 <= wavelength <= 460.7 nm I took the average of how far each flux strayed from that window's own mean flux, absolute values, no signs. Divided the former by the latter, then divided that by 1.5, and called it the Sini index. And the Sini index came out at 19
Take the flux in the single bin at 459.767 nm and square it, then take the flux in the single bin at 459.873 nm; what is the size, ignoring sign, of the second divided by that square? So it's 0.081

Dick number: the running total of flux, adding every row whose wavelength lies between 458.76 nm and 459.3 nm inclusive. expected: 79.5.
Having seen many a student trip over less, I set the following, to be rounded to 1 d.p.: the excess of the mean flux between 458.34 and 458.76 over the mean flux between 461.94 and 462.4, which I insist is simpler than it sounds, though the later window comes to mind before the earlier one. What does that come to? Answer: -1.6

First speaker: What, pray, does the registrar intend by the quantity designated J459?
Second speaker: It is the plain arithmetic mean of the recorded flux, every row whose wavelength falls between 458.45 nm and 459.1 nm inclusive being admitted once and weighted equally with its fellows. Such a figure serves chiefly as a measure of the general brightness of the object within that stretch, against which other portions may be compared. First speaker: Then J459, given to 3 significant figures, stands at 15.5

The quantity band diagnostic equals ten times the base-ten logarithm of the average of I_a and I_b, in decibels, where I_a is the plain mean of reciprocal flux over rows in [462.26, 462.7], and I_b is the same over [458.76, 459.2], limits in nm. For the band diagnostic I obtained -12.1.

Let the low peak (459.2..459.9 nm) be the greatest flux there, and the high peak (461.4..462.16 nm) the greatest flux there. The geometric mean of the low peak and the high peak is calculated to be 16.9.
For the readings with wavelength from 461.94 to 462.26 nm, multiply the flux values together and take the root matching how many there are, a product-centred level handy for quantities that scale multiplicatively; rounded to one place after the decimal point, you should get 17.2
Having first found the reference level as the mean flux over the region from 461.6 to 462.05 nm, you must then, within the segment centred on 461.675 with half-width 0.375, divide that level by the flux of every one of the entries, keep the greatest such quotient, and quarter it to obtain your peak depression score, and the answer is 0.262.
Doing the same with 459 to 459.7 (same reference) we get 0.297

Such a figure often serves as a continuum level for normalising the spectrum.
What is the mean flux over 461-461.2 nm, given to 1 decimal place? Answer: 17.4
